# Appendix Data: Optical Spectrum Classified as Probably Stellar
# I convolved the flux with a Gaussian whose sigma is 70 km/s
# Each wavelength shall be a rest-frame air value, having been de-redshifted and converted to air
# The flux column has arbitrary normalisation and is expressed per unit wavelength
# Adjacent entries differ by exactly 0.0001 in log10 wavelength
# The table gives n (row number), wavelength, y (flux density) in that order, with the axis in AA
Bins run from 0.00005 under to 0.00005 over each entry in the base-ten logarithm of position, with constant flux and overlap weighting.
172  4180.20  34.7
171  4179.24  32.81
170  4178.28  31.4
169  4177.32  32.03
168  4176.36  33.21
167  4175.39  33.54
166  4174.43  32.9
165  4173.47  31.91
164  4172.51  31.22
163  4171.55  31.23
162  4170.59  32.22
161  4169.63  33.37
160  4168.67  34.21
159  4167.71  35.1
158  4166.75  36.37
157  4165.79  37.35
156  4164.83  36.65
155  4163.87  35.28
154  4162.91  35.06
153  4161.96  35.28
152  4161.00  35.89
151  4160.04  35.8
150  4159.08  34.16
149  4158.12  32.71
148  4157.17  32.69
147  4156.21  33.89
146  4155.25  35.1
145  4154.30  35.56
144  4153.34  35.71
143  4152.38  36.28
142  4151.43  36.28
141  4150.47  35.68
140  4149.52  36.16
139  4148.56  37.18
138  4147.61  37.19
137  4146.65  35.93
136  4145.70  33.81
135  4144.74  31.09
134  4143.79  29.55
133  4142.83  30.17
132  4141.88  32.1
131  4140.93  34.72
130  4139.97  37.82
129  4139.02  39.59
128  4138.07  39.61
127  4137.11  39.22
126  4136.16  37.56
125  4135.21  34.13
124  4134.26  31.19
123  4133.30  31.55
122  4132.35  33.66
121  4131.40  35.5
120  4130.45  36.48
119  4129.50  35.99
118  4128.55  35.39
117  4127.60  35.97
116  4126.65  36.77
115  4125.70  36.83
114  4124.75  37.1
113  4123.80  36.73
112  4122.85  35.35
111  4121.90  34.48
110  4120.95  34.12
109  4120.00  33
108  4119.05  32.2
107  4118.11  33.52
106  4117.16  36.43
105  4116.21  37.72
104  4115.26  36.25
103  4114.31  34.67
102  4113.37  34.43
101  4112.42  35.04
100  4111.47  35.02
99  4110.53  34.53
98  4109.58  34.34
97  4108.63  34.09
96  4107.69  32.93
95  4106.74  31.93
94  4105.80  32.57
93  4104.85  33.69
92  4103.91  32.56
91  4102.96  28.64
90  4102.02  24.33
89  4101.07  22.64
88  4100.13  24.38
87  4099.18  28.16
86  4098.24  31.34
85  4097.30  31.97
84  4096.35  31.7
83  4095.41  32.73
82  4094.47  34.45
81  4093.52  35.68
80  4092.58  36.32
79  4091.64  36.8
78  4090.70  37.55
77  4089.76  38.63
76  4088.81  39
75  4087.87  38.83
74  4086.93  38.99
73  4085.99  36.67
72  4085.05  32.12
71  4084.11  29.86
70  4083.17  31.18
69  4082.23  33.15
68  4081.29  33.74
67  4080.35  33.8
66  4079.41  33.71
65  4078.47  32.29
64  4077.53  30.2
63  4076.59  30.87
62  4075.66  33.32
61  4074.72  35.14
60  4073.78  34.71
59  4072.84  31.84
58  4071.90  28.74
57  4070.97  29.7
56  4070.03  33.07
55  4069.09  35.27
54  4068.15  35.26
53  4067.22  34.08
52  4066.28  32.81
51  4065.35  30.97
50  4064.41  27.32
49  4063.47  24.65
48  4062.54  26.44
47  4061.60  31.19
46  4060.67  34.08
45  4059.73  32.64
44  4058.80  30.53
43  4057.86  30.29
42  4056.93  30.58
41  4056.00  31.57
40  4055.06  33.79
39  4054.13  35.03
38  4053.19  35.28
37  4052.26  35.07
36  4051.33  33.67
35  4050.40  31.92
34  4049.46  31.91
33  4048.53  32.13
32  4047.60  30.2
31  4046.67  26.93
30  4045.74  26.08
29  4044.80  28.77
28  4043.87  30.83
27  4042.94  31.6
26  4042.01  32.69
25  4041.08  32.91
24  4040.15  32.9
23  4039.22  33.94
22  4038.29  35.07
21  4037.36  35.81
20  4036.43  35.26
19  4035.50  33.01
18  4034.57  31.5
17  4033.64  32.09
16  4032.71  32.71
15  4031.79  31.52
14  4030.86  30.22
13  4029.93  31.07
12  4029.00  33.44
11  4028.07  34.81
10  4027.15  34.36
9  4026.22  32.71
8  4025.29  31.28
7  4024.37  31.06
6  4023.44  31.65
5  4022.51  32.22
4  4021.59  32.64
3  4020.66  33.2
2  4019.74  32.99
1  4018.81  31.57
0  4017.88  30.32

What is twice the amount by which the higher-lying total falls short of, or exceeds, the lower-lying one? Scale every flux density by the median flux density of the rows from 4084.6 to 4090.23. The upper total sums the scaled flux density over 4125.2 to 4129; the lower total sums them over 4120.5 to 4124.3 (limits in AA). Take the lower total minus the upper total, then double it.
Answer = 0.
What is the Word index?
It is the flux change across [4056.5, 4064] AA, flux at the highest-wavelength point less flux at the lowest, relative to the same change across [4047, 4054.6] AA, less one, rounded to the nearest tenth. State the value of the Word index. -2.2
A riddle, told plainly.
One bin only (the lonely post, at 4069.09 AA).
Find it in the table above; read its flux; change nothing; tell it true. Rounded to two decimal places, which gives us 35.27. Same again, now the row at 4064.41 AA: 27.32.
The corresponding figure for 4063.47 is 24.65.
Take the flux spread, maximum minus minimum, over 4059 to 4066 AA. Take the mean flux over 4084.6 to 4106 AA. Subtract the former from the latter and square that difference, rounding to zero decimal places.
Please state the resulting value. 557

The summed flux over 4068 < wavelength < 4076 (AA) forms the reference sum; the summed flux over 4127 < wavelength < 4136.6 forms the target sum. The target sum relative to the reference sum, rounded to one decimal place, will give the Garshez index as 1.2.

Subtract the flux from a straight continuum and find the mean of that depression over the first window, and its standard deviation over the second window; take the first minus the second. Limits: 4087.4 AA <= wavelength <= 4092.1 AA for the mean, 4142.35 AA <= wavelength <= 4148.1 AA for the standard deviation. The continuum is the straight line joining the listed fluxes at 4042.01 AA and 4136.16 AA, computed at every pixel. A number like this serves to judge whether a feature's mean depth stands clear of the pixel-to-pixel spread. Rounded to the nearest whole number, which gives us -6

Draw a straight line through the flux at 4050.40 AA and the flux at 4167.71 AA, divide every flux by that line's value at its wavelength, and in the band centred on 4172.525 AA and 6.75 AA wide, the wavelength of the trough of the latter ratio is 4172.51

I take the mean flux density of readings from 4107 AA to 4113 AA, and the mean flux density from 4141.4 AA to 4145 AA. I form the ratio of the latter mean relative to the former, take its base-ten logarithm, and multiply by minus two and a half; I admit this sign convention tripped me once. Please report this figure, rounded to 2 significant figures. 0.12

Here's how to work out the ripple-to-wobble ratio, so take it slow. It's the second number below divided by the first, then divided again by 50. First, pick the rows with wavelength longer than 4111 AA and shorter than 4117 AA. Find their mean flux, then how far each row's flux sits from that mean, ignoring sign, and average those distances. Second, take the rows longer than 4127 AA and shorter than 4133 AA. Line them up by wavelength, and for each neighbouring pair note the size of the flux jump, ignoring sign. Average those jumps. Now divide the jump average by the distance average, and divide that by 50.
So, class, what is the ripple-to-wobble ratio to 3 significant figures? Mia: 0.0184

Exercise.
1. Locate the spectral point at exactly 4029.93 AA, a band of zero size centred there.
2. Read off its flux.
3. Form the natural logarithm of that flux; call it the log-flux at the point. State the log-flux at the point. 3.44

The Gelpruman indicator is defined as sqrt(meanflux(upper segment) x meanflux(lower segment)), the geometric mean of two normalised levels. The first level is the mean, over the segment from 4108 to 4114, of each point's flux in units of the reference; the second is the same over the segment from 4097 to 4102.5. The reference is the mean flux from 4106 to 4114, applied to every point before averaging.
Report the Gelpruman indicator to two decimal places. 0.90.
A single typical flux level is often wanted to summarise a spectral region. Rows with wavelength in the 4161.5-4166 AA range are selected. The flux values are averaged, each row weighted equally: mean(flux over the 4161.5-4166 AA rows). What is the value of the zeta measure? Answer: 36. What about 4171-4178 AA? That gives 32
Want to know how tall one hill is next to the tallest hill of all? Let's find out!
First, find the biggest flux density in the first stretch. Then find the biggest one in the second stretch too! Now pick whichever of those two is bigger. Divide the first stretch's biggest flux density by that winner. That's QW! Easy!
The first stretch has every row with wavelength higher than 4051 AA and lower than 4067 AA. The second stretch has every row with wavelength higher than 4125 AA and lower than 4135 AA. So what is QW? 0.96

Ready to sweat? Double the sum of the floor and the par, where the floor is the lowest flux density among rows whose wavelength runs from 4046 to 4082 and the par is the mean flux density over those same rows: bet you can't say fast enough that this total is 113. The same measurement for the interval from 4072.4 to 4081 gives 126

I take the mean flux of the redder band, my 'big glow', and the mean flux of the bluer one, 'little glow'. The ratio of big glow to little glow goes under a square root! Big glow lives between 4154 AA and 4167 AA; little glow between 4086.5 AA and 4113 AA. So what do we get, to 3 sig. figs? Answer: 1.03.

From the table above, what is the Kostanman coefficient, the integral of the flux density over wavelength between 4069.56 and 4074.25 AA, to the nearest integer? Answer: 148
